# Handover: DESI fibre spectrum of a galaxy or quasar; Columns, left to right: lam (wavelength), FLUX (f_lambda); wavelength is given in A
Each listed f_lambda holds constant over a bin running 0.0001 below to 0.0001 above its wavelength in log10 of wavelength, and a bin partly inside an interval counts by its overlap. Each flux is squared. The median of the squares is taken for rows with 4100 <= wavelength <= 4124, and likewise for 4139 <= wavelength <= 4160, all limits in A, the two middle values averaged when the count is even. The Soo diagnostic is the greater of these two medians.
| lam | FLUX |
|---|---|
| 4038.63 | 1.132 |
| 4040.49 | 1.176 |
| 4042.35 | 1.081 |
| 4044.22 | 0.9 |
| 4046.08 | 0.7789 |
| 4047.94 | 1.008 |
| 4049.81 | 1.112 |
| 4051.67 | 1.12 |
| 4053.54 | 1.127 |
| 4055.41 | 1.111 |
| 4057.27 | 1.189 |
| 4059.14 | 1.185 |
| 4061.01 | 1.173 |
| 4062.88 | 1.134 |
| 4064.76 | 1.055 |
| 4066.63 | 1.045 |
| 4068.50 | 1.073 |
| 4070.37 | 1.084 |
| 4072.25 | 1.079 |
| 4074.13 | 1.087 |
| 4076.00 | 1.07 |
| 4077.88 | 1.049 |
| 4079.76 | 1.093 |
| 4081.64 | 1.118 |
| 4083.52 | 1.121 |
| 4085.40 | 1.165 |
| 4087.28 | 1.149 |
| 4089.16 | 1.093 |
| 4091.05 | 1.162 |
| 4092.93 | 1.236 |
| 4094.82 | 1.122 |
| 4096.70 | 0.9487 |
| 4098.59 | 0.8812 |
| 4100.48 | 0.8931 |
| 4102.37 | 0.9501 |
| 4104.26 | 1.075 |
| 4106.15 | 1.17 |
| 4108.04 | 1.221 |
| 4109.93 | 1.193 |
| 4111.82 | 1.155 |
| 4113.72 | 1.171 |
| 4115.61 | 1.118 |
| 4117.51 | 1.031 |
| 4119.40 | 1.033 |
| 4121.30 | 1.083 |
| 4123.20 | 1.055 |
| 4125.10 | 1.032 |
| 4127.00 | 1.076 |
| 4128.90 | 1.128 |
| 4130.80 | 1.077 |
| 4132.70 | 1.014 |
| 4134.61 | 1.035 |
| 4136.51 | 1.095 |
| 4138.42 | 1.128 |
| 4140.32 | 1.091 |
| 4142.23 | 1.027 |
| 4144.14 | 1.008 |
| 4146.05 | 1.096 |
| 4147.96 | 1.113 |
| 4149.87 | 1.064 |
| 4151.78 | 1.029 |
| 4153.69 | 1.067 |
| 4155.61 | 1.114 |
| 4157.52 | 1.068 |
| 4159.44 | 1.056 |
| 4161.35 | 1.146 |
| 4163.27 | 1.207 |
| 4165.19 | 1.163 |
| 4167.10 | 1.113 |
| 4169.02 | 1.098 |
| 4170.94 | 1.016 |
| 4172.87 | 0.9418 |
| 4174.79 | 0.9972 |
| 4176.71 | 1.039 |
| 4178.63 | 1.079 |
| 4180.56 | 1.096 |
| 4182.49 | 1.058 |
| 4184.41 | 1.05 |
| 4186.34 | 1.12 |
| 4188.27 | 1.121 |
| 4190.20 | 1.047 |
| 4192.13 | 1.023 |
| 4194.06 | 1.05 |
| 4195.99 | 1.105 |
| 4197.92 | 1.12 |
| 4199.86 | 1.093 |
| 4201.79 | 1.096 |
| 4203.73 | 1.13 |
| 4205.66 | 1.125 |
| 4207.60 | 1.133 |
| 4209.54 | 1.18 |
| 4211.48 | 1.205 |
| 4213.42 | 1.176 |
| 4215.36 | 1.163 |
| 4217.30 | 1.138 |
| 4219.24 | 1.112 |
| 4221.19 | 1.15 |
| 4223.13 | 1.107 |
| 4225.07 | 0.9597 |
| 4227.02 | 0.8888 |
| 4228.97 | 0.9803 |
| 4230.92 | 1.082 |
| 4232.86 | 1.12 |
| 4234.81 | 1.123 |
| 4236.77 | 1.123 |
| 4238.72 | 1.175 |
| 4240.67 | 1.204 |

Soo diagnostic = 1.17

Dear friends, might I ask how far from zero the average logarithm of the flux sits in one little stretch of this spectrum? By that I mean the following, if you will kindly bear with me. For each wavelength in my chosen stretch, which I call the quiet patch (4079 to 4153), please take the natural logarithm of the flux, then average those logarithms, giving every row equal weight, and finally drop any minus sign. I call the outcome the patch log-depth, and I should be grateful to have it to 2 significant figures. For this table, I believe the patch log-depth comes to 0.077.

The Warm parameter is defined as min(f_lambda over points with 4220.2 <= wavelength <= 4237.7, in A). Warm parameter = 0.8888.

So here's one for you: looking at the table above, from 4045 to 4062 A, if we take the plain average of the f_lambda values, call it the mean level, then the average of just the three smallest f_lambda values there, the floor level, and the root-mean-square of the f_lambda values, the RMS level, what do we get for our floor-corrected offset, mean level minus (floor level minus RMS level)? 1.22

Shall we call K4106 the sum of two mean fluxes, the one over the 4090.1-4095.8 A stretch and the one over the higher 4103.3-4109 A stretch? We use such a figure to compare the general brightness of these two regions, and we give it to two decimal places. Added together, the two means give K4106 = 2.33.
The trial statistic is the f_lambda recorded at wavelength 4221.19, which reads 1.15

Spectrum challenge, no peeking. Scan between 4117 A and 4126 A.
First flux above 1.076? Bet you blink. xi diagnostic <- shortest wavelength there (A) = 4121.30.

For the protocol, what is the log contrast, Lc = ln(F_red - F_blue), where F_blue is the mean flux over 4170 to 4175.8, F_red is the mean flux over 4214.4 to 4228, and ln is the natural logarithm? -2.4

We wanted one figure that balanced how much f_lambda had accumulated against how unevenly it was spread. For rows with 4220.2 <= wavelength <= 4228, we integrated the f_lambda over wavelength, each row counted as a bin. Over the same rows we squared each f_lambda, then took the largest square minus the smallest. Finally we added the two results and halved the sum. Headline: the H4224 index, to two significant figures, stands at 4.3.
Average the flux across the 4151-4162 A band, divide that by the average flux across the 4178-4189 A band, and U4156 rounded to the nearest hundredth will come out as 0.99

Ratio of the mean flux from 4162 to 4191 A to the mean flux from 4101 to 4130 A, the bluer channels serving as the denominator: 0.98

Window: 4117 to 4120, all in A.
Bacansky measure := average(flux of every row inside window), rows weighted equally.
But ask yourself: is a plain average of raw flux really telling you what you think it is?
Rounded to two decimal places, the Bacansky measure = 1.03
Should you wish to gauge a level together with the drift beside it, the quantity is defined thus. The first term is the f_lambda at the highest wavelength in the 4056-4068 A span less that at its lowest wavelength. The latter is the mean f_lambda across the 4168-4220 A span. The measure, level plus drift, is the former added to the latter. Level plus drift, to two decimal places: 0.95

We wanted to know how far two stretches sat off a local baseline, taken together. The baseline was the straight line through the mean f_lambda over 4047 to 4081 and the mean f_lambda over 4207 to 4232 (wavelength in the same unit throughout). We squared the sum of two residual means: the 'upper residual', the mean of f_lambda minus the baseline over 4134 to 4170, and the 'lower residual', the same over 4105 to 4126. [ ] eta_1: 0.0001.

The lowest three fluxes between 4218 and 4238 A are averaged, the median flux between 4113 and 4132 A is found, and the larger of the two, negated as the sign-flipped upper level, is -1.08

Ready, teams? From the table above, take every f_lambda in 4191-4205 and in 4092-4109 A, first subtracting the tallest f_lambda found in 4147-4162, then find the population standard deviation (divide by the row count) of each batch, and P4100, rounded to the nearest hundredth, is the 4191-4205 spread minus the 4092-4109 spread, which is -0.10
